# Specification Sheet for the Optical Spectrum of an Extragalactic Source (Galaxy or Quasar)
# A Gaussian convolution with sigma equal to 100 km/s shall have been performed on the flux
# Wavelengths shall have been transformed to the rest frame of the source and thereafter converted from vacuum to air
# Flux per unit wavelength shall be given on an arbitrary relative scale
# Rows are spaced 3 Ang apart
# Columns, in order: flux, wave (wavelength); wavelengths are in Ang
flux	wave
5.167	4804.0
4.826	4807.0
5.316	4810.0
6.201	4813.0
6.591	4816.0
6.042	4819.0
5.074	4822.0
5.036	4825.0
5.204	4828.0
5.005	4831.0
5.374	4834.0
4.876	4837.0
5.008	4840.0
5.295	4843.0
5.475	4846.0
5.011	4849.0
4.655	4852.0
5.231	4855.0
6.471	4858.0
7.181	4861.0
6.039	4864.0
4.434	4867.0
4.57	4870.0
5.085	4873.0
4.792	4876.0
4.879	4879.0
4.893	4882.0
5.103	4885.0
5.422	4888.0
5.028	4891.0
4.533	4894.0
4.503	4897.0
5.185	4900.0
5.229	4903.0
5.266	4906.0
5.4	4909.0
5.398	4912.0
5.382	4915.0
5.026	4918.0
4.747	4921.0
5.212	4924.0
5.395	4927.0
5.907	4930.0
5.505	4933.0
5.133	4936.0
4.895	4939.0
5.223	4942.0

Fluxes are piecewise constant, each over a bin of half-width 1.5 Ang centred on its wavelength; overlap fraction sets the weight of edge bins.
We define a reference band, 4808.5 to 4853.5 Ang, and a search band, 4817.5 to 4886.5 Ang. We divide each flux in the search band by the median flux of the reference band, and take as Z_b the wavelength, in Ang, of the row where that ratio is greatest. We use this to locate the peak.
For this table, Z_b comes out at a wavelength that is 4861.0 Ang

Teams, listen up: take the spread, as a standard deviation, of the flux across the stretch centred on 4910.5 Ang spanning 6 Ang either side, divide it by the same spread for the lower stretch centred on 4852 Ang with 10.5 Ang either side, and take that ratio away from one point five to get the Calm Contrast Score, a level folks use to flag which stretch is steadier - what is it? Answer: 1.43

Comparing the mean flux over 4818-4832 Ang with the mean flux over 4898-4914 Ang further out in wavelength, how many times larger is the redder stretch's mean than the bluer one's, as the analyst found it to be 1.00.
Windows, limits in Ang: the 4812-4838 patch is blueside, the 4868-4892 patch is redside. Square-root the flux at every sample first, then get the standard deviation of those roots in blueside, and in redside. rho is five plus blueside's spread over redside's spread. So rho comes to 7.3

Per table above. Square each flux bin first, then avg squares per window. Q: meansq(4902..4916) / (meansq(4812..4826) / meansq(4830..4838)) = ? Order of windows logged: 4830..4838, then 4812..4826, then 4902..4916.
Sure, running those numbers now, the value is 21.8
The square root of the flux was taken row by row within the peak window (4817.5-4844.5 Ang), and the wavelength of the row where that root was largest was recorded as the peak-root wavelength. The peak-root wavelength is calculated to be 4819.0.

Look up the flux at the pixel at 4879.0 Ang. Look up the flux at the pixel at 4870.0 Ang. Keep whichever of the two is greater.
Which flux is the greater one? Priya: 4.9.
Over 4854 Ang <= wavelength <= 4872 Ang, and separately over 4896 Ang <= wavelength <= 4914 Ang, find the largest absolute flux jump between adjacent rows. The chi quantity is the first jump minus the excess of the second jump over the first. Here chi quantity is 2.5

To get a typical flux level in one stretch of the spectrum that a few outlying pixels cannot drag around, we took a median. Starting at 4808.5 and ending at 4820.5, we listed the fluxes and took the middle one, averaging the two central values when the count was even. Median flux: 6.12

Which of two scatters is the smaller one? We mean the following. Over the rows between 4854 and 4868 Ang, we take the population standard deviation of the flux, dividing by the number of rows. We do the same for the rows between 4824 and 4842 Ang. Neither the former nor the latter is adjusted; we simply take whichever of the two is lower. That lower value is 0.16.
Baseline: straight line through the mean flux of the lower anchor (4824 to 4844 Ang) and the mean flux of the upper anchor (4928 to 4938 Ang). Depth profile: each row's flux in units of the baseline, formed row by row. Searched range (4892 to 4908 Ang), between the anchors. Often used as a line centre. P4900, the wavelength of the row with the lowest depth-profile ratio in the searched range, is 4897.0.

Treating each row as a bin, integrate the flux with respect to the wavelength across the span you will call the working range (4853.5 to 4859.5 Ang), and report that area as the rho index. 35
